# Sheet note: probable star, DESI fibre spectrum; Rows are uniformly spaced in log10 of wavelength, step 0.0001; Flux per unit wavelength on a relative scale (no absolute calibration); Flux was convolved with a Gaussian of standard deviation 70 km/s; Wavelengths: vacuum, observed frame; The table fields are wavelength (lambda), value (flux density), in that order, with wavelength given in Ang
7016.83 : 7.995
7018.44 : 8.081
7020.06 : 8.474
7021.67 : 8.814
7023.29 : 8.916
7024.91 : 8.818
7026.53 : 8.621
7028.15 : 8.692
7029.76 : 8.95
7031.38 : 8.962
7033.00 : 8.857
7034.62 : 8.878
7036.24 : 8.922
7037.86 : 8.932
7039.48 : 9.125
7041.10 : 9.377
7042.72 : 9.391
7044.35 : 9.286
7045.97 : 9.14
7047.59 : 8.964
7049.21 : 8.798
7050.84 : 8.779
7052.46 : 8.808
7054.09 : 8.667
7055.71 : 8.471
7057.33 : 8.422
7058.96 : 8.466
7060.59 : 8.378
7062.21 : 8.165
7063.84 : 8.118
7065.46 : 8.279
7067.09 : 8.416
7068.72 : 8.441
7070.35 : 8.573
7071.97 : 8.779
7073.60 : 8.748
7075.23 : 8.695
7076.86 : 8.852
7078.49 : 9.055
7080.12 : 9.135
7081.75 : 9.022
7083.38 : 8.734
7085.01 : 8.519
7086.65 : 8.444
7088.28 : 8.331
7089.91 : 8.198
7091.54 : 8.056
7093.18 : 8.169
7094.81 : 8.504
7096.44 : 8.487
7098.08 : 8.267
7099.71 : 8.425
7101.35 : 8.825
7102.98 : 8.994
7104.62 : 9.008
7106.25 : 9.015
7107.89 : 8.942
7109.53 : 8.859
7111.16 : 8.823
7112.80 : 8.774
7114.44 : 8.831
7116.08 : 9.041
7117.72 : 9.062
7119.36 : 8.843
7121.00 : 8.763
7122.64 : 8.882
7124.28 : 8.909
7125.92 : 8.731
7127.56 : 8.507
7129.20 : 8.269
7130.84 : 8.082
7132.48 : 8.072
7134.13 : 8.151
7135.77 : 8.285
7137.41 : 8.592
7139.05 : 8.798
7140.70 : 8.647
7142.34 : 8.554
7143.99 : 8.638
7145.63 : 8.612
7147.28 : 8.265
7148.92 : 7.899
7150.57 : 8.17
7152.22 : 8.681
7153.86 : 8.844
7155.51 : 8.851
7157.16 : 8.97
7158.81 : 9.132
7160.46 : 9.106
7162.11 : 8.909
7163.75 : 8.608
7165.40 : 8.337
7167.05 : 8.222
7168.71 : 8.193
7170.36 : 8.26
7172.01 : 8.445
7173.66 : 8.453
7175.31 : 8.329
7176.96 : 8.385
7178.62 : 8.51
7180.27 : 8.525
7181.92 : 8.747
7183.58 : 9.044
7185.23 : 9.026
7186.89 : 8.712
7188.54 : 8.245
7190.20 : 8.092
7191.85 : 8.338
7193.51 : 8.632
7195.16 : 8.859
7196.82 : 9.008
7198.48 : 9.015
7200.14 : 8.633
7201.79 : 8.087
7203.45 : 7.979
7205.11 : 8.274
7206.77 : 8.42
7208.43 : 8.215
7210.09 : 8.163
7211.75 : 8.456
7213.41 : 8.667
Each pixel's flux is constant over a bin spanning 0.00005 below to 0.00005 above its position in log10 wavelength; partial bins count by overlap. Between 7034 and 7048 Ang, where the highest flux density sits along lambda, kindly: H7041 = 7042.72 Ang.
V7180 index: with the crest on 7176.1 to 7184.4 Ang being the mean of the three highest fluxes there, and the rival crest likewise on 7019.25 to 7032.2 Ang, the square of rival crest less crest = 0.03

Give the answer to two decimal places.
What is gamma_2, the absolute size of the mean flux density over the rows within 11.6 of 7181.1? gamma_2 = 8.51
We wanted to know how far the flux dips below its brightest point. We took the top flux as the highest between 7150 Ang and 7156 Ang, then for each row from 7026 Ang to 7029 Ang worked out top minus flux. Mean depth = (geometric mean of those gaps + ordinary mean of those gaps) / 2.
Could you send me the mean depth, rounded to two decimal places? 0.19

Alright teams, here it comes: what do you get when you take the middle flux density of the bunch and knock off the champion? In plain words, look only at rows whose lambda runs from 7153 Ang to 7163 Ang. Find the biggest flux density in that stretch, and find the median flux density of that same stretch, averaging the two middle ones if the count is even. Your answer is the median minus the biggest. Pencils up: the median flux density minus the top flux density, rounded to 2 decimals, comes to -0.19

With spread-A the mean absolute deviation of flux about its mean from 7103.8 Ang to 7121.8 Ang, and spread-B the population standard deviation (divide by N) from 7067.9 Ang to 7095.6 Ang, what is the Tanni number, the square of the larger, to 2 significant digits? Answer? 0.094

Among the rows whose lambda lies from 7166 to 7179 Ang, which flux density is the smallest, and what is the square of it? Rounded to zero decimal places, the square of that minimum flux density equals 67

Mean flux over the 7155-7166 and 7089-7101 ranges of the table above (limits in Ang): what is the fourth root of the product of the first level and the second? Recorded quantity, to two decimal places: 2.93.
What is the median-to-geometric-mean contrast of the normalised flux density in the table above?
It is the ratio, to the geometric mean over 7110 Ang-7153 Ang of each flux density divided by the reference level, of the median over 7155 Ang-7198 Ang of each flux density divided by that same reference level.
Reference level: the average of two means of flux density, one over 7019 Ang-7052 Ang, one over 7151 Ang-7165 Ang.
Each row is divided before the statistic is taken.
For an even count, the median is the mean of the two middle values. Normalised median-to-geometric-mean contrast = 1.00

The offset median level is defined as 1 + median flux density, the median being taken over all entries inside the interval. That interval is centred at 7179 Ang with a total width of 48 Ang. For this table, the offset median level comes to 9.61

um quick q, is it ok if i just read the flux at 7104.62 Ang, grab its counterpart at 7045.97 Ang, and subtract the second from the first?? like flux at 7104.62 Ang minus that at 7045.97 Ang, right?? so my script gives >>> -0.13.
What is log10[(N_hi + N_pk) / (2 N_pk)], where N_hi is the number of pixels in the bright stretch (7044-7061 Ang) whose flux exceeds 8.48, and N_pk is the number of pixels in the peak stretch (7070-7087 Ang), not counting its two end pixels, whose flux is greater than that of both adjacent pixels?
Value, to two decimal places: 0.35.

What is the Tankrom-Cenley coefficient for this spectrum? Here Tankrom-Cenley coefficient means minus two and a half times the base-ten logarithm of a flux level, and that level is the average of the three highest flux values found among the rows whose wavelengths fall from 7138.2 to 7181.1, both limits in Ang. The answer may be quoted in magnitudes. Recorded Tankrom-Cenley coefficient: -2.39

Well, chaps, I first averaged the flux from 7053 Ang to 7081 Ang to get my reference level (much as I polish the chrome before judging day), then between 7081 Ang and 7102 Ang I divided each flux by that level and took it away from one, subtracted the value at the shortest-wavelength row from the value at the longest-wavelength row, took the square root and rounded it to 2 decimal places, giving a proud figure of 0.15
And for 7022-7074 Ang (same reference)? 0.14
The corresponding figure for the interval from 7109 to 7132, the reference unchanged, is 0.30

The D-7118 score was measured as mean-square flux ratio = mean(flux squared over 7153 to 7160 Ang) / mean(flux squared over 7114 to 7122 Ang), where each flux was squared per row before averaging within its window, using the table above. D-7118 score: 1.01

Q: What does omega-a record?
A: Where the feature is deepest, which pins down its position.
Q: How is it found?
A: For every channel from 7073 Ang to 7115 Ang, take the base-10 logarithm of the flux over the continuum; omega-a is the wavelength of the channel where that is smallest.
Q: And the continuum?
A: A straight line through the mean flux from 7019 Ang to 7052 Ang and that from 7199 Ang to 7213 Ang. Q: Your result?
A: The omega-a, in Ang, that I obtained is 7091.54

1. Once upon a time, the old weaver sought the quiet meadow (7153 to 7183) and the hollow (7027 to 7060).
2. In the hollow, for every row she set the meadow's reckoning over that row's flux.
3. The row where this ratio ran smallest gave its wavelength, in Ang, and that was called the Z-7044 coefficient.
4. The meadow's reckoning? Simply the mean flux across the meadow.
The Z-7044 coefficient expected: 7042.72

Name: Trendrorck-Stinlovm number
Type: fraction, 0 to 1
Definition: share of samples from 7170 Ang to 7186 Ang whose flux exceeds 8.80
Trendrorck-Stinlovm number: 0.20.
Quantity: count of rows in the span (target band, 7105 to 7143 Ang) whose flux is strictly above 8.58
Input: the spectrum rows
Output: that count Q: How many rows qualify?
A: 16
